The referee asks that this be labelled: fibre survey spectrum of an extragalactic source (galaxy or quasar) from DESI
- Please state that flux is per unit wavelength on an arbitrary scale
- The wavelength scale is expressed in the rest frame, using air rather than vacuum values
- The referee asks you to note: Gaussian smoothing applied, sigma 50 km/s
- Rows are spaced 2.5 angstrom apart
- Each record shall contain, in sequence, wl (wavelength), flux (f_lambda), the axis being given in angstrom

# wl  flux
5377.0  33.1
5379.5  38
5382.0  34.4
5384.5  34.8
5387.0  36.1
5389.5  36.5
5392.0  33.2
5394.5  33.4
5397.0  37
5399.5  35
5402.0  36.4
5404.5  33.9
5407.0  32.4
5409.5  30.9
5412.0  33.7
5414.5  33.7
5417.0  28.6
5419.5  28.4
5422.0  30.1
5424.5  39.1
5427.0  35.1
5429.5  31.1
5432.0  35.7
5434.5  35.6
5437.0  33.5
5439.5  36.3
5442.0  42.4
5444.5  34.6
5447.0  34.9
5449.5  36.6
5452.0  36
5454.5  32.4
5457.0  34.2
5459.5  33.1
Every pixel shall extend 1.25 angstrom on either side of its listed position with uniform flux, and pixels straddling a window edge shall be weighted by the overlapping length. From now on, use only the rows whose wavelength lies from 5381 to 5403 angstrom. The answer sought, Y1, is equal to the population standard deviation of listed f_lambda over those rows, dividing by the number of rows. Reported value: 1.3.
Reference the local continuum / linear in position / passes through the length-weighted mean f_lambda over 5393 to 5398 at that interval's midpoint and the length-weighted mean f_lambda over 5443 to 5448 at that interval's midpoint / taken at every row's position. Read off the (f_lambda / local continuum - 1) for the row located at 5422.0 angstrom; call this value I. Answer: -0.14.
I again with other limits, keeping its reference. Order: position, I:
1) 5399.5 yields 0.00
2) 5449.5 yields 0.04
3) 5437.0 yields -0.05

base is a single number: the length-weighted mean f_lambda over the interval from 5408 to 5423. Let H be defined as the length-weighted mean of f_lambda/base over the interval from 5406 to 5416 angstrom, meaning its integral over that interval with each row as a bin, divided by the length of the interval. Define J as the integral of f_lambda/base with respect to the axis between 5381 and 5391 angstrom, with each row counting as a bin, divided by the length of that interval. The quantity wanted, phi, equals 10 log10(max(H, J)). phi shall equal 0.59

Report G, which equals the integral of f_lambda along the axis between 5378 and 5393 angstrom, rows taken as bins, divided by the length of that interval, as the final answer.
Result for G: 35.5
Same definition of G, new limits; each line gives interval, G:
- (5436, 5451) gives 36.4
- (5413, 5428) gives 32.5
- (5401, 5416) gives 33.4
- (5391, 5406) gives 34.8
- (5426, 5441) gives 34.7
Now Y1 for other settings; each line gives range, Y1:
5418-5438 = 3.3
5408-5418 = 2.1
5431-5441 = 1.1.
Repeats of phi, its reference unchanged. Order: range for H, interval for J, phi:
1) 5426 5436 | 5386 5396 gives 0.51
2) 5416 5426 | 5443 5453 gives 0.62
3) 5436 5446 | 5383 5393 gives 0.75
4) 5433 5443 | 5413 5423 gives 0.75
